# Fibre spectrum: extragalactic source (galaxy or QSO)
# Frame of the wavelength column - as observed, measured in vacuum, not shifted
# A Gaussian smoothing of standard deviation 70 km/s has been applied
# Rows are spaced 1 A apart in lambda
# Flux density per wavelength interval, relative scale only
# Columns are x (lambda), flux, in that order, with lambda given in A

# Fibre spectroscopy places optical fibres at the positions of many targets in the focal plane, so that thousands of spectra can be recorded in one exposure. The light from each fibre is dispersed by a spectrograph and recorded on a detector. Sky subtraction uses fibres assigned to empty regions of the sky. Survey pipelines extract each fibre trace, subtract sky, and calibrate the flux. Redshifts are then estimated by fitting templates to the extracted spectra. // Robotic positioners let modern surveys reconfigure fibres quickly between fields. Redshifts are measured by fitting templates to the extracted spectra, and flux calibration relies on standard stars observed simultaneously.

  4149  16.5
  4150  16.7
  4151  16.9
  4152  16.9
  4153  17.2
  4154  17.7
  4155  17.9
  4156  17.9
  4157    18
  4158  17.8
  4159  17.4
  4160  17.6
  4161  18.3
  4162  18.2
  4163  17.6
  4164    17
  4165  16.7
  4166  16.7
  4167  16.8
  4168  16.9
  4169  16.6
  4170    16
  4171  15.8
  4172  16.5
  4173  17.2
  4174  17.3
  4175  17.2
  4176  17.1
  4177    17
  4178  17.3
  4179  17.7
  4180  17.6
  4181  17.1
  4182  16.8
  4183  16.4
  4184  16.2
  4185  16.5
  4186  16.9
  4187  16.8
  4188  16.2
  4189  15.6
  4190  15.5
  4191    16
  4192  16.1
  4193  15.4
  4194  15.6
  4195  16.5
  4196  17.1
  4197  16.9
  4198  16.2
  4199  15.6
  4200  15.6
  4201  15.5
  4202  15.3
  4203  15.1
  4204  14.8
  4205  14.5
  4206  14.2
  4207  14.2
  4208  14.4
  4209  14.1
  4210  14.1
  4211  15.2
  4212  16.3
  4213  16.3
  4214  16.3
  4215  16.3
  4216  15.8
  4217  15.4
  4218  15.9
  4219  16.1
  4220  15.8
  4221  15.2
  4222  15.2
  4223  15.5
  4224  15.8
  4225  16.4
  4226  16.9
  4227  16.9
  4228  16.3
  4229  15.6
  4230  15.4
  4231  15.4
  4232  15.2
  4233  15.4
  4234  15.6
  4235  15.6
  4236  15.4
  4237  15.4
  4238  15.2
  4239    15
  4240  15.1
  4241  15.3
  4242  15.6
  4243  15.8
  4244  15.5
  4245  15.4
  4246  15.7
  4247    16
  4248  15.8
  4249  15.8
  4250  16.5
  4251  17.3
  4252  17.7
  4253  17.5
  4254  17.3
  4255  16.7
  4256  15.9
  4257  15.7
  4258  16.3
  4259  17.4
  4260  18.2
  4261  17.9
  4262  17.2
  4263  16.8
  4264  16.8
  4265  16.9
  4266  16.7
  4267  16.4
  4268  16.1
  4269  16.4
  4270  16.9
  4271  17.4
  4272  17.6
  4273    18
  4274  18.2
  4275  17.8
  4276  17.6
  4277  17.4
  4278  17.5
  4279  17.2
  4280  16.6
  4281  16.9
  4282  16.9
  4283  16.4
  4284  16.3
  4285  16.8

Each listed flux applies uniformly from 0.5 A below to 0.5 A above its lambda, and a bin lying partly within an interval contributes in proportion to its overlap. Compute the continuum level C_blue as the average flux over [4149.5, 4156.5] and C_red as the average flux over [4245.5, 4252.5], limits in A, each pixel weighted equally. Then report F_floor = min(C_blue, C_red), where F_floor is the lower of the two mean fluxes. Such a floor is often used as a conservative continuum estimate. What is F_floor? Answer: 16.4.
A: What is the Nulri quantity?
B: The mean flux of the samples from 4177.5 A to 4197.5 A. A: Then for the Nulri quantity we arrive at 16.5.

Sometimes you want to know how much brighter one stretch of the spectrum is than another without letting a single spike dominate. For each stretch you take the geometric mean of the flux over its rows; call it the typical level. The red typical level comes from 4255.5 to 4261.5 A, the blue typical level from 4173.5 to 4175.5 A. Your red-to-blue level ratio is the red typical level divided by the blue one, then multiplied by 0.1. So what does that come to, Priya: 0.098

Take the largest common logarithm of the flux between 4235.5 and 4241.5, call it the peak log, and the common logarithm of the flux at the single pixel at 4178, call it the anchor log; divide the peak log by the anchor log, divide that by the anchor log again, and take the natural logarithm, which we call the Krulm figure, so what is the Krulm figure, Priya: -0.255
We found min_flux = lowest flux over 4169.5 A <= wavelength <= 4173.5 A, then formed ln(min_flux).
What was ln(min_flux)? 2.76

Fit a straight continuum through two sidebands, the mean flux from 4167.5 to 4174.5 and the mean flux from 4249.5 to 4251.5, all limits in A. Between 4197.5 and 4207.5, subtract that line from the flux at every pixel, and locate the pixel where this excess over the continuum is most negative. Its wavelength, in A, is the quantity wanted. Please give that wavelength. 4207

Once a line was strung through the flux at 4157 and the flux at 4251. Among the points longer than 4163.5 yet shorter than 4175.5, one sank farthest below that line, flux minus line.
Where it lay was 4171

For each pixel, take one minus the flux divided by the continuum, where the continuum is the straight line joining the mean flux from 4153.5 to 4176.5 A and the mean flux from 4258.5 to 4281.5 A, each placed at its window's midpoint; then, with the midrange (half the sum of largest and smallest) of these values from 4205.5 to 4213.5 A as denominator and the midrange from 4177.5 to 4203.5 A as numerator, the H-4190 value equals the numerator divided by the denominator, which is 0.41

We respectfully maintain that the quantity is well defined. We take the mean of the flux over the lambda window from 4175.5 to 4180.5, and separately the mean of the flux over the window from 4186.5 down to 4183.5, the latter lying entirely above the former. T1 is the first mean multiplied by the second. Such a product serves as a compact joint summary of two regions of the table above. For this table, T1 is 287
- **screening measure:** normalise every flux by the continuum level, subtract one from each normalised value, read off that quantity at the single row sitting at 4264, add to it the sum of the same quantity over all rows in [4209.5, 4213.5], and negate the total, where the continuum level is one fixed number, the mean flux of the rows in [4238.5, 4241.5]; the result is -0.2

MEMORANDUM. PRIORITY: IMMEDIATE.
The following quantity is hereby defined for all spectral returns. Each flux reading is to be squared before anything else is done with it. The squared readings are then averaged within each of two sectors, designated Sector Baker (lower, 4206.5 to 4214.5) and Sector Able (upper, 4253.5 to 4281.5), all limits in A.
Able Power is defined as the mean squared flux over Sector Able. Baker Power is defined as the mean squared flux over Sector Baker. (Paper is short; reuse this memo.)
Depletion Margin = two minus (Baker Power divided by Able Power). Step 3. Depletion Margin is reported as 1.21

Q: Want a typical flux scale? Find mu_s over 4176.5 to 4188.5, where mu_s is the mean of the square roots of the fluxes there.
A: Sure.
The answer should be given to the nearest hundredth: 4.11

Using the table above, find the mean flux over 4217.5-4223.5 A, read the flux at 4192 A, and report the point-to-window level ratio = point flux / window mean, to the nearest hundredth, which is 1.03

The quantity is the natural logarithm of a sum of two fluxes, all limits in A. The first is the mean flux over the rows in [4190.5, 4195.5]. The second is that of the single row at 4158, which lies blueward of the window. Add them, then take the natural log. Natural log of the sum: 3.52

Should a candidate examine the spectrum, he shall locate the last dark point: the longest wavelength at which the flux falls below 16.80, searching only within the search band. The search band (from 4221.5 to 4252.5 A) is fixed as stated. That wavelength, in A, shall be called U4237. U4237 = 4250 A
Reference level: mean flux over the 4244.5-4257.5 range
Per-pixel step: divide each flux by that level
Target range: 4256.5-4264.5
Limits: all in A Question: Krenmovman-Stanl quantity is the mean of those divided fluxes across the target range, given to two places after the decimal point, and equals 1.04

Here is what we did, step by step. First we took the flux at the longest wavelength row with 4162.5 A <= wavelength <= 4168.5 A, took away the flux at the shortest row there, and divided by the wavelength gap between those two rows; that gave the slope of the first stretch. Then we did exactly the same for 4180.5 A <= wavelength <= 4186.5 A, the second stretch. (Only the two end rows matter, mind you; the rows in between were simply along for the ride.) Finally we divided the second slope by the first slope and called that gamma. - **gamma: 0.3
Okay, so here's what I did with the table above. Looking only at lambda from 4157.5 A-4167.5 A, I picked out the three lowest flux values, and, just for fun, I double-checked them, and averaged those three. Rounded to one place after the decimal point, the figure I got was 16.7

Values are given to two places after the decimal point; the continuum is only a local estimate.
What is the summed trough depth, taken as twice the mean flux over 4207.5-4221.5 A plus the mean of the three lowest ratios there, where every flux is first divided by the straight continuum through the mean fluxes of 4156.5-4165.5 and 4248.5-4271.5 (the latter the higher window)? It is 2.63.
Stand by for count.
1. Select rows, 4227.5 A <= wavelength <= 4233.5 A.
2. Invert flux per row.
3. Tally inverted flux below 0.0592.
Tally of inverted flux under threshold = 0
